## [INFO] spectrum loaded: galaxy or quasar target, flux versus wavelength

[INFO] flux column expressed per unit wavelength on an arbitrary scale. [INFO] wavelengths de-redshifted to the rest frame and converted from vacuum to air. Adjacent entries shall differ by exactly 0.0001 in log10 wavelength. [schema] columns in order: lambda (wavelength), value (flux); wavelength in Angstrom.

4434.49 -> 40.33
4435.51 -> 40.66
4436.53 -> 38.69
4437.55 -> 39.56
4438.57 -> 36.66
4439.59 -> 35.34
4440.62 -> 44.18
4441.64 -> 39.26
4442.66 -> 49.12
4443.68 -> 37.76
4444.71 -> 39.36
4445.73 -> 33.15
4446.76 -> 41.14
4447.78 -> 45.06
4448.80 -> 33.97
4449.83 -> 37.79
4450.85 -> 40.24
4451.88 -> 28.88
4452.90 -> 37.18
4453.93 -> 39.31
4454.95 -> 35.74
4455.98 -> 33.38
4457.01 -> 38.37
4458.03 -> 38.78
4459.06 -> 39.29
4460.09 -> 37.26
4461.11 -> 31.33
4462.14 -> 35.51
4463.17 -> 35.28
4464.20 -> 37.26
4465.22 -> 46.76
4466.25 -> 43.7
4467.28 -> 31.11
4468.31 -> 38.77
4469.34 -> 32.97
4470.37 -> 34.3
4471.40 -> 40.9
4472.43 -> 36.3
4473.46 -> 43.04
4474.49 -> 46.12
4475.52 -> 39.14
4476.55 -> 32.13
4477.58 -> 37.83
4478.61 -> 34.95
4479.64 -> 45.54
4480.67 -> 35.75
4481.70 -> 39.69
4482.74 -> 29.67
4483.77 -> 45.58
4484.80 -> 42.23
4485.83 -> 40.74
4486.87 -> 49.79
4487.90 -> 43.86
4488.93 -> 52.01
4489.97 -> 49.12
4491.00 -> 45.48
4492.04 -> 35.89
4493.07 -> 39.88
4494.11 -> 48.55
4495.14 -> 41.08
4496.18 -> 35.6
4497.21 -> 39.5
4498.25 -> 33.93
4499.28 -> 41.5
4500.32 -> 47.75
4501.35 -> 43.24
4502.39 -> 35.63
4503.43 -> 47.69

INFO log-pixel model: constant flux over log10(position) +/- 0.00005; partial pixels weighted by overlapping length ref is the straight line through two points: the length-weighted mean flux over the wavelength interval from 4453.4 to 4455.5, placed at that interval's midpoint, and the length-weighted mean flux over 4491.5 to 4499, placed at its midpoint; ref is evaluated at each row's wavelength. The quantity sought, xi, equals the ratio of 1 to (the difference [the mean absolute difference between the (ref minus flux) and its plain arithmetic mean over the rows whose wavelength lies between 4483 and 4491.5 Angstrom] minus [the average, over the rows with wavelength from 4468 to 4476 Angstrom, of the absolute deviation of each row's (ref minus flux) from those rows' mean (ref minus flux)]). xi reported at -6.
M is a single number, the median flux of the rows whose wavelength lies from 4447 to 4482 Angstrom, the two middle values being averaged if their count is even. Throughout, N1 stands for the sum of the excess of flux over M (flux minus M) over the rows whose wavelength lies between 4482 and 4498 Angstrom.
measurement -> 76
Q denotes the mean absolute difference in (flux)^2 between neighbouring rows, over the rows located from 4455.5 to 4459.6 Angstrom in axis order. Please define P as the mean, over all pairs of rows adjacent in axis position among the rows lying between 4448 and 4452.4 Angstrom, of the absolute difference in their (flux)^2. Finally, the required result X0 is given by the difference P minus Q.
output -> 274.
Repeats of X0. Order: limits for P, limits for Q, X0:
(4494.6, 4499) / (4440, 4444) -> -382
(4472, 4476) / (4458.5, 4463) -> 188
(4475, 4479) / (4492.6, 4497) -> -249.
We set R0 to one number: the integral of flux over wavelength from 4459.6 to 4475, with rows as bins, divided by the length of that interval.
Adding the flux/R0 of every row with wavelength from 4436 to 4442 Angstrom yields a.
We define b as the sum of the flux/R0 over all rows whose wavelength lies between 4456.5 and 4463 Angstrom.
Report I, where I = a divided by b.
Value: 1.06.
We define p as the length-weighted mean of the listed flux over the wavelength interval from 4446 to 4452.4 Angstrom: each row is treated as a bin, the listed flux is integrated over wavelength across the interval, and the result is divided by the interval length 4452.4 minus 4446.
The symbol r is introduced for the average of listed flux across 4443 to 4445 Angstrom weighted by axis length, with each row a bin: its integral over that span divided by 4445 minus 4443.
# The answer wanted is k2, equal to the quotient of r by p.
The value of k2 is 1.04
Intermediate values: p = 37.7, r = 39.3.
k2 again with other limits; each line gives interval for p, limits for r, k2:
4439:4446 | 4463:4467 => 1.02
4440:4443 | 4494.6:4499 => 0.87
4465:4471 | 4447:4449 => 1.09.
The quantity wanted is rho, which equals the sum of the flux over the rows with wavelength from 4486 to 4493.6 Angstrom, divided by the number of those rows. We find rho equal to 45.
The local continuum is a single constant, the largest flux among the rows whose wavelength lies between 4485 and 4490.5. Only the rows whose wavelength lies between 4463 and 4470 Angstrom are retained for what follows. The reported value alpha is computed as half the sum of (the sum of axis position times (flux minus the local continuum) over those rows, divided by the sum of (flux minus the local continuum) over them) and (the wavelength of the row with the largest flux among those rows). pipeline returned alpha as 4465.8 Angstrom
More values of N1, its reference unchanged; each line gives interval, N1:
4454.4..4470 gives -7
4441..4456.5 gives 8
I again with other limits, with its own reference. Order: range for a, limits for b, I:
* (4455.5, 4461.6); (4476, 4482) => 0.97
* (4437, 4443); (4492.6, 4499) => 1.02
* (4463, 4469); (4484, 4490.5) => 0.84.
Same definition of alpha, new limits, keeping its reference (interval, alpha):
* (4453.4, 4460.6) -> 4455.4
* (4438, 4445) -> 4442.0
